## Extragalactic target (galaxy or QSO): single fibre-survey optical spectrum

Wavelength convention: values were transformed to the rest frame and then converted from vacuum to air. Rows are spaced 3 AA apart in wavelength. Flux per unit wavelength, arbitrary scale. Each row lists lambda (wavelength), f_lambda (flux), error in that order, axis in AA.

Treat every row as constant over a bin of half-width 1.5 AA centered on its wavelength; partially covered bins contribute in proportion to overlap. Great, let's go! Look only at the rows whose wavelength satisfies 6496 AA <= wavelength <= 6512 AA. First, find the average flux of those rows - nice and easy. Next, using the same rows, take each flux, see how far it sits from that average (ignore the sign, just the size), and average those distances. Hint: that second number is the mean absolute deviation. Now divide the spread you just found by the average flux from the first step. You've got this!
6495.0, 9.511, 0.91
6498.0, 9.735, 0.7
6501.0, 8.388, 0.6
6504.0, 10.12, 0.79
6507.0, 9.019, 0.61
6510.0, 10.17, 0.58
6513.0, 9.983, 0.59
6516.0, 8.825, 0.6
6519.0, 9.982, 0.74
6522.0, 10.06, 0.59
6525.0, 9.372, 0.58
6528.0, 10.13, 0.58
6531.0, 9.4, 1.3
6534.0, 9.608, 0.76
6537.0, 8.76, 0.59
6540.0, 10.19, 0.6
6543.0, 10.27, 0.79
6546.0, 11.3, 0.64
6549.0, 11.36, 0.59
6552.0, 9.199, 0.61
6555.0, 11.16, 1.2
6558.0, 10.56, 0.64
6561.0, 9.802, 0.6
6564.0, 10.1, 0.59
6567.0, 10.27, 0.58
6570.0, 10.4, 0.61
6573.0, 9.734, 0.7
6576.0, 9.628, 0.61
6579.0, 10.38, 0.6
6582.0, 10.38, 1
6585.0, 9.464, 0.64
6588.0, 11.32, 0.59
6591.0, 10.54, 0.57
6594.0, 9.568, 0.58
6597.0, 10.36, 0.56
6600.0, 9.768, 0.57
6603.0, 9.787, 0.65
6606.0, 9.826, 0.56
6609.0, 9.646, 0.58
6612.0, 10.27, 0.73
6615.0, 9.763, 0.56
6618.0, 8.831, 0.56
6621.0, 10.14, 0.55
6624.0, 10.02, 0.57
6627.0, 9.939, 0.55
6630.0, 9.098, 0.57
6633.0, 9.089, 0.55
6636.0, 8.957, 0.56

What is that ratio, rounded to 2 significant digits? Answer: 0.066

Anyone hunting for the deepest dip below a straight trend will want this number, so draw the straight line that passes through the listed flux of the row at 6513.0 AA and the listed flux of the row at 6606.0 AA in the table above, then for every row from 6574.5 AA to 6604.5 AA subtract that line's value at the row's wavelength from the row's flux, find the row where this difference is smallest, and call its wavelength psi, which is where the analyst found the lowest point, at 6585.0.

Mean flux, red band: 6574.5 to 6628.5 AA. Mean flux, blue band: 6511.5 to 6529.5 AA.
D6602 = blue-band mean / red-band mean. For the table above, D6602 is 0.97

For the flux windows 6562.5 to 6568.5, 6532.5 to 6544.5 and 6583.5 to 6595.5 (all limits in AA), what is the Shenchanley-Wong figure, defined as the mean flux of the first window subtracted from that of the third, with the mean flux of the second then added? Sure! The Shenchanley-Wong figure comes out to 9.7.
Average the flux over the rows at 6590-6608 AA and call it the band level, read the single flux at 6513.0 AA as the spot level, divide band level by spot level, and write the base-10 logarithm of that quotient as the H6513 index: 0.00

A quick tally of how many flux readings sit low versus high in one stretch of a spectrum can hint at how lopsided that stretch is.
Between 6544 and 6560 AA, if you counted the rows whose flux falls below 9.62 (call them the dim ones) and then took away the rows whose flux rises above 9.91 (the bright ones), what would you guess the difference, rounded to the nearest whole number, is -3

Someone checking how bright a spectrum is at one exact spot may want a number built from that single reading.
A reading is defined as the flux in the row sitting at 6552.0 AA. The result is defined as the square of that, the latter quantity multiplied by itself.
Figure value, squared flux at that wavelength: 85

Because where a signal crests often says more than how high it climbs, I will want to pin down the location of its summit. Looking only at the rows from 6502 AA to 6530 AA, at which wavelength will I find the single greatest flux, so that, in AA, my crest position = 6510.0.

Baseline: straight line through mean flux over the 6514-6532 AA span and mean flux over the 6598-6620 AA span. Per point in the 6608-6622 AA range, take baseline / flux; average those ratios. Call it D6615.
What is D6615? 1.00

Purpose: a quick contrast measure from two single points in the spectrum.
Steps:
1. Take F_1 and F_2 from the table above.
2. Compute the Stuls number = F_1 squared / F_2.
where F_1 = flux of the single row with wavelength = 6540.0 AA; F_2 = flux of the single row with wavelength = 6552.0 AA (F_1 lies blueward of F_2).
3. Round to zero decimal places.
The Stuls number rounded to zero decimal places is 11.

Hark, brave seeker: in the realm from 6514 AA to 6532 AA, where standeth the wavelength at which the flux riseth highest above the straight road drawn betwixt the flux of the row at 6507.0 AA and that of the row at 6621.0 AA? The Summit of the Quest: 6528.0 AA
